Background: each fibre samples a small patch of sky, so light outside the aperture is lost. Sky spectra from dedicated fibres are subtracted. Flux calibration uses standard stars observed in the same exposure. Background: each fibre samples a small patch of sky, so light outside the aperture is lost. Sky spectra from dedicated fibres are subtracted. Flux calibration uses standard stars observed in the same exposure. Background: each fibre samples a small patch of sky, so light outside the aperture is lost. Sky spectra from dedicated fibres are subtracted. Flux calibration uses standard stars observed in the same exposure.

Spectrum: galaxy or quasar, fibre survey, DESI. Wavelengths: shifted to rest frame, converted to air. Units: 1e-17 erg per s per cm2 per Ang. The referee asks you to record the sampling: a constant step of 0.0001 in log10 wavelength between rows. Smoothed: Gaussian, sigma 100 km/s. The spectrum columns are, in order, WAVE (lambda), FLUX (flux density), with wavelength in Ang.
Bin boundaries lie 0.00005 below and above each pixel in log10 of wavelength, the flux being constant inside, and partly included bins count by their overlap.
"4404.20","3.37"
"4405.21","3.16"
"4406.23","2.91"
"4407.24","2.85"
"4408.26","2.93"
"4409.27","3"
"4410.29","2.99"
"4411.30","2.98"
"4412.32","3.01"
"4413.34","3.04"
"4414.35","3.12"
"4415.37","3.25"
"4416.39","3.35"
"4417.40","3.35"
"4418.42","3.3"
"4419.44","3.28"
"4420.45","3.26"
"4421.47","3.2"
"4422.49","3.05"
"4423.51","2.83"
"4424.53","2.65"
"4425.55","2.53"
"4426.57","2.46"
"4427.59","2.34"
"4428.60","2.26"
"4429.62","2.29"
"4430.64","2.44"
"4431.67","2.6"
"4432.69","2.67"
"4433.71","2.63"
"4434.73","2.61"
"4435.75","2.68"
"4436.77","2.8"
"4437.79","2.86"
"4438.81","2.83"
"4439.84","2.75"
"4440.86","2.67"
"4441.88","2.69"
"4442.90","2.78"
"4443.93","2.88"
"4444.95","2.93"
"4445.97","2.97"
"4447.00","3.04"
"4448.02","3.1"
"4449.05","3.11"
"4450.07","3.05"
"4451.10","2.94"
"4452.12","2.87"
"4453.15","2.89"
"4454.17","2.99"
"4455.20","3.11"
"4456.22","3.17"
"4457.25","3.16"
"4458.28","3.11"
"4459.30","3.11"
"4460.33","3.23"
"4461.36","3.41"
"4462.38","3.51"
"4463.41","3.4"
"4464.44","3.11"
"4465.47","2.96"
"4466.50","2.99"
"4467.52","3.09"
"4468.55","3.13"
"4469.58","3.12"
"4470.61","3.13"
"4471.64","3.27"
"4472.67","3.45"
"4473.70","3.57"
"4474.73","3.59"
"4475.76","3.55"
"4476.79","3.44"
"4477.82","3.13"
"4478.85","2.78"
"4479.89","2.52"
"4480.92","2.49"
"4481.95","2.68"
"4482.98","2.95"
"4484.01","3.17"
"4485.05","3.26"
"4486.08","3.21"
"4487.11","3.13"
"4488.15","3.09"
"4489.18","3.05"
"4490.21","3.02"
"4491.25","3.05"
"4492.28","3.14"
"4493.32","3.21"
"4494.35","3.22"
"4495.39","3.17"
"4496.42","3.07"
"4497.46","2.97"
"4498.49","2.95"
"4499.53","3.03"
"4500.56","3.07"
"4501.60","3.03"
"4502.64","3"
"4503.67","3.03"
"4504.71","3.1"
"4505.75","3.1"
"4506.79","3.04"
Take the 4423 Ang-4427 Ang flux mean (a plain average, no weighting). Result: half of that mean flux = 1.31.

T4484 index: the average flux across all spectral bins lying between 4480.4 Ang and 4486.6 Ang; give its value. 2.96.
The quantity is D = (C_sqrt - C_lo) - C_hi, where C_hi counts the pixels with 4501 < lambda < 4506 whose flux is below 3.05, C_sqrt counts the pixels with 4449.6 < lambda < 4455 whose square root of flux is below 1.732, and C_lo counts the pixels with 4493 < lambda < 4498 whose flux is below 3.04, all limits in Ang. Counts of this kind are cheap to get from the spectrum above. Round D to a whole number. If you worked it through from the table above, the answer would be 0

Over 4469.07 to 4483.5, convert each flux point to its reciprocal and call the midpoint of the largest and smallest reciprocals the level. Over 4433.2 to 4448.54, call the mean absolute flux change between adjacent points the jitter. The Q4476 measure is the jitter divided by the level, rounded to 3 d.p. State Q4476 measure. 0.187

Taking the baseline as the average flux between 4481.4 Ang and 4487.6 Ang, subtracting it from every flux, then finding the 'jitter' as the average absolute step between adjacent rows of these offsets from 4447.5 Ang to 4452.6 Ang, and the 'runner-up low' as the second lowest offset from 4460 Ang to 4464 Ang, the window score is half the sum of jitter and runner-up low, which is 0.20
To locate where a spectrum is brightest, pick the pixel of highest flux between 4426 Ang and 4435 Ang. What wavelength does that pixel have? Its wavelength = 4432.69 Ang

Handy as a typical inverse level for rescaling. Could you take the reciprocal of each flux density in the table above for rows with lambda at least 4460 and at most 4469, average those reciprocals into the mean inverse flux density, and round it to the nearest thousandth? 0.313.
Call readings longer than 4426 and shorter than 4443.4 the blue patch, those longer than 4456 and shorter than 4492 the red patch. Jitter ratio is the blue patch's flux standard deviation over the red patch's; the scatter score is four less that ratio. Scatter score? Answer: 3.3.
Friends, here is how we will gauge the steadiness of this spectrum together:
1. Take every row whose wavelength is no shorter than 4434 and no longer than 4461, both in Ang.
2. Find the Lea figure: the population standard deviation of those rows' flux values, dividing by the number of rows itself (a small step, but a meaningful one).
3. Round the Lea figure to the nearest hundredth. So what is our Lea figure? 0.17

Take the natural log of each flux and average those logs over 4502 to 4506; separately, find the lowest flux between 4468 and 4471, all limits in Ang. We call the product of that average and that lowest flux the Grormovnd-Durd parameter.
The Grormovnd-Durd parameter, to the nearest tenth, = 3.5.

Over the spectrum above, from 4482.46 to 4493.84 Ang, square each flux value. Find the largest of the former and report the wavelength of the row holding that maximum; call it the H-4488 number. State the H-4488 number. 4485.05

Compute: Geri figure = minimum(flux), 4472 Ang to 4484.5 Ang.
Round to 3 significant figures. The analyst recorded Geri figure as 2.49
